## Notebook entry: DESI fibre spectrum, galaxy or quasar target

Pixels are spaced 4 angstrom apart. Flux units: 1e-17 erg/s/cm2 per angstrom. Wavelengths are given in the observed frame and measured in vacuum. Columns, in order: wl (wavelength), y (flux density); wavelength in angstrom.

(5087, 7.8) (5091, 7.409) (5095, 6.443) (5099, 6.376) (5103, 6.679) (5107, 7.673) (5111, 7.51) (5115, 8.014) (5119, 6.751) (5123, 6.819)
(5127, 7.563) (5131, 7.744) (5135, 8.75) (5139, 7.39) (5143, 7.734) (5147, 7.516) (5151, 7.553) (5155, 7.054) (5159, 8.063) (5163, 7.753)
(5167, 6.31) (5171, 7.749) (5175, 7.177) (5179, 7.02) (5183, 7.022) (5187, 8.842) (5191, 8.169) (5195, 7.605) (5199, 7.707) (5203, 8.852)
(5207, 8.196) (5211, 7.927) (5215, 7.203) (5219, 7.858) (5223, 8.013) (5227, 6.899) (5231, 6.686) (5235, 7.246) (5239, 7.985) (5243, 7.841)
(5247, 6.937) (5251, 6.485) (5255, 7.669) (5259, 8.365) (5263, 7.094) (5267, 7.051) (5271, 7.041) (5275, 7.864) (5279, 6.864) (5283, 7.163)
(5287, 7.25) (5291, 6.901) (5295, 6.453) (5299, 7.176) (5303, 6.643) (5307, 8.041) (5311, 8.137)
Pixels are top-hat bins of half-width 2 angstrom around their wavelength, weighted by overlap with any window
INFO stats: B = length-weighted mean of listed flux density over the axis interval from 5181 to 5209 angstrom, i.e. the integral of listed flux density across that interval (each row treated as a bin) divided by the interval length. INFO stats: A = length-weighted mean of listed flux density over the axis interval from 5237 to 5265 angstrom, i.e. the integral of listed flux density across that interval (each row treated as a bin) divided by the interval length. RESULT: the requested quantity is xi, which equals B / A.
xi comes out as 1.08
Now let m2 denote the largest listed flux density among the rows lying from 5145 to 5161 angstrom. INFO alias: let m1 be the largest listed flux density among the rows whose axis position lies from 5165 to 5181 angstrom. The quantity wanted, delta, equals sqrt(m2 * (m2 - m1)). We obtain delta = 1.6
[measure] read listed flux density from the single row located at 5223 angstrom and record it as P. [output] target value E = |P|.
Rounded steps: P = 8.013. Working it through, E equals 8.0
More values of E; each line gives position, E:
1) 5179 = 7.0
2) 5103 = 6.7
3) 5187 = 8.8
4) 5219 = 7.9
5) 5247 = 6.9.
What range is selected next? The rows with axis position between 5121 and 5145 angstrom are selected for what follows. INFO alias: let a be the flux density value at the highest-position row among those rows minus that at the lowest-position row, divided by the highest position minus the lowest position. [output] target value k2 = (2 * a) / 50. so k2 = 0.002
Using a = 0.05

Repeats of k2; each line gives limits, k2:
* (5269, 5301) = 0.000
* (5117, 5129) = 0.004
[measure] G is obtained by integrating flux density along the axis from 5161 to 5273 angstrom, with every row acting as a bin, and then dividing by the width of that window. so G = 7.53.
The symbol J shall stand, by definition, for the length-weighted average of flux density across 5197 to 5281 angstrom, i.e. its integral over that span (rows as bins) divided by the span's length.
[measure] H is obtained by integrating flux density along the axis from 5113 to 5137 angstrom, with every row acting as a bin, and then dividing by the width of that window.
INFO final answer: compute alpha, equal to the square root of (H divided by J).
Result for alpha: 1.01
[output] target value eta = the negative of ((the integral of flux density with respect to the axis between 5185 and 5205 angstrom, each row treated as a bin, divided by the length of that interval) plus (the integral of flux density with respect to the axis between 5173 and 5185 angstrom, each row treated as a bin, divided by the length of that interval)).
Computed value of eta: -15.3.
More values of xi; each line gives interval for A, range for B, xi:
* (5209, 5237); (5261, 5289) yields 0.97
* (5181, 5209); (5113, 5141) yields 0.94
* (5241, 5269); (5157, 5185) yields 0.99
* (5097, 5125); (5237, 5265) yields 1.05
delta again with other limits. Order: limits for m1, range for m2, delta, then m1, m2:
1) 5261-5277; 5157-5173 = 1.3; 7.864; 8.063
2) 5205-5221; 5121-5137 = 2.2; 8.196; 8.75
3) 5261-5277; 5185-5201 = 2.9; 7.864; 8.842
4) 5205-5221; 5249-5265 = 1.2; 8.196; 8.365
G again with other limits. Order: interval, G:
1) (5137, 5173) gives 7.46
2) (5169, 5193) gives 7.66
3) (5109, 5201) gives 7.56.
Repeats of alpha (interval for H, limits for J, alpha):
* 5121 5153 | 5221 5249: 1.02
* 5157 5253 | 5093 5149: 1.01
